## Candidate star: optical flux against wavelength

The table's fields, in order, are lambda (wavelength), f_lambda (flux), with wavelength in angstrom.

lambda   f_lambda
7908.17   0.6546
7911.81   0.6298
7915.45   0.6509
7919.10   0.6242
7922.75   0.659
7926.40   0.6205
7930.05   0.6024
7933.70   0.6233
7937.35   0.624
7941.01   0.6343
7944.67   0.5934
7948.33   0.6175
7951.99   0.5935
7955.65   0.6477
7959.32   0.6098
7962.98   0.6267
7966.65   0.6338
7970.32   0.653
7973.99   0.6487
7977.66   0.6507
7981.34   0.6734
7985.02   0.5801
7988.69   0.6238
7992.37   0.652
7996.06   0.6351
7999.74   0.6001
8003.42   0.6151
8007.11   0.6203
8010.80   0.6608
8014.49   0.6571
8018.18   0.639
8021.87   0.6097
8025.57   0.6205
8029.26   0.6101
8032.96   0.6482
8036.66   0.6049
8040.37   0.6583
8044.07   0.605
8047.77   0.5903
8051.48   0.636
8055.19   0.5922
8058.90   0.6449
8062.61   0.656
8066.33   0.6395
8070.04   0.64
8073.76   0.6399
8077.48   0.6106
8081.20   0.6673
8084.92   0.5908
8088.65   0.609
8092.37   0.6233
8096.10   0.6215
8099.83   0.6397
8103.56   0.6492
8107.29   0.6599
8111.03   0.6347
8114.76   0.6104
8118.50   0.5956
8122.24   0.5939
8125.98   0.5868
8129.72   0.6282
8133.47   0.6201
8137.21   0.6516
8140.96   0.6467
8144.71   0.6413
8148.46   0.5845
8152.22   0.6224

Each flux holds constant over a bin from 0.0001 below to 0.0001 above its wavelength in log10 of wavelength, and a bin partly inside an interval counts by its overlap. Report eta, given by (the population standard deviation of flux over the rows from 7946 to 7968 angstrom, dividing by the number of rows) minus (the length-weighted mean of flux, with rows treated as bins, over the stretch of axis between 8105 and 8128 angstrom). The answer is -0.597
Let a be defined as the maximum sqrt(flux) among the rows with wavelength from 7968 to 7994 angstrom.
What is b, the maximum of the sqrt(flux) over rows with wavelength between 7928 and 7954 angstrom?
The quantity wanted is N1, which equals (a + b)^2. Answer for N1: 2.61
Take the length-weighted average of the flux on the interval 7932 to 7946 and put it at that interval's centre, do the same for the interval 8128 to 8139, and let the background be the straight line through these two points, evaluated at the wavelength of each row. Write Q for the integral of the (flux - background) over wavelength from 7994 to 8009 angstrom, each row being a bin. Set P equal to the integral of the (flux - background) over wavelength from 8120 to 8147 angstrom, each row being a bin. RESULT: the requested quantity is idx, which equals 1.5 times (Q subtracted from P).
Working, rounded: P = -0.28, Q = -0.09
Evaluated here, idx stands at -0.28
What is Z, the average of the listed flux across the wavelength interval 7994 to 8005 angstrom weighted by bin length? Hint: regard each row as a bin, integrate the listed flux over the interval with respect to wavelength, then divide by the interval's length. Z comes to 0.617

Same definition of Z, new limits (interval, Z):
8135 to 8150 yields 0.632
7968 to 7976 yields 0.650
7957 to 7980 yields 0.638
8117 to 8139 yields 0.613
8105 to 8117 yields 0.634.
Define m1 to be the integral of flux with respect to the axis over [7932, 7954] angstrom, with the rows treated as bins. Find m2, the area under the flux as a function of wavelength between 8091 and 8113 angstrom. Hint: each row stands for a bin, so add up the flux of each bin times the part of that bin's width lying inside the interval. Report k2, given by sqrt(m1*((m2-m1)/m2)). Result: 0.71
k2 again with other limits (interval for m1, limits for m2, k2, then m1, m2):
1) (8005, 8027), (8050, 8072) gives 0.08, 14.0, 13.96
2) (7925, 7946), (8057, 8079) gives 1.01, 13.0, 14.05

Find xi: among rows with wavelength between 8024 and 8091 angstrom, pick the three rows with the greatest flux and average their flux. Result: 0.661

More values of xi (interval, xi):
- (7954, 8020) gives 0.664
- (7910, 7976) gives 0.654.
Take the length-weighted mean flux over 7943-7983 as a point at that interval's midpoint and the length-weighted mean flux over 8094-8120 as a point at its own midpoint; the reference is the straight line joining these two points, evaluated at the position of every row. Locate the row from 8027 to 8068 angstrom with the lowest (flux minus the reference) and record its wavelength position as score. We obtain 8047.77 angstrom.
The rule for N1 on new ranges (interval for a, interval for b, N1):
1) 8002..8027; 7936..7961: 2.62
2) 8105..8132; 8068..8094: 2.65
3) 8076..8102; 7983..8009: 2.64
